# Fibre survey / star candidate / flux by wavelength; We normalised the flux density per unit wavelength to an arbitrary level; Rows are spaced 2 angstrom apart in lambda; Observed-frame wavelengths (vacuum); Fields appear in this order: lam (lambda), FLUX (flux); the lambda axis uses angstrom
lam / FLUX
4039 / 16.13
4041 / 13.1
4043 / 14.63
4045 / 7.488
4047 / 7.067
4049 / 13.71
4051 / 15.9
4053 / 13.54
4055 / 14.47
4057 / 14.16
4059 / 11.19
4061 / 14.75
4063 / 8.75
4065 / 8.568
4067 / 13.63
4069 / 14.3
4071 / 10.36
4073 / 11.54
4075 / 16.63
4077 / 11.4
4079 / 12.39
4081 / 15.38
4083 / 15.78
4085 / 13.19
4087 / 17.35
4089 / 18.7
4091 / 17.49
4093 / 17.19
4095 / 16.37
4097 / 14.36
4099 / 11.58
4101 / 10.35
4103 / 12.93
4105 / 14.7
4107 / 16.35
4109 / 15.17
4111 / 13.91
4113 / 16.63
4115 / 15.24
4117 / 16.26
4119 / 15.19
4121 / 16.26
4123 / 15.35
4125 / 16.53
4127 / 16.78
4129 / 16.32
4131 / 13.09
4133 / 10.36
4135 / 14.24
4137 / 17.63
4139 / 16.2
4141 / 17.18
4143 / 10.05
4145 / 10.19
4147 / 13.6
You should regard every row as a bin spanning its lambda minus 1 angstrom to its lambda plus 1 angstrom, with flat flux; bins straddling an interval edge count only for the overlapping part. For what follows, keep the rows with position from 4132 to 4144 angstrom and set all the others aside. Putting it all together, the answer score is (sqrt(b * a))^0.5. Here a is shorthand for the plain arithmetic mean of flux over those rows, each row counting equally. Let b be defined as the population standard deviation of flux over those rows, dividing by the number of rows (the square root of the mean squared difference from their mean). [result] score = 2.57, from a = 14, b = 3.1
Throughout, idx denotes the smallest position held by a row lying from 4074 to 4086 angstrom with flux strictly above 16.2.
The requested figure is 4075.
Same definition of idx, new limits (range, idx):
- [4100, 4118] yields 4107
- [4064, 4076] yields 4075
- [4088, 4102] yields 4089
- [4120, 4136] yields 4121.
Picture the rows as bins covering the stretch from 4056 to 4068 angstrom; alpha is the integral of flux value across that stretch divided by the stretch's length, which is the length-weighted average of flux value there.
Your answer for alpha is 11.8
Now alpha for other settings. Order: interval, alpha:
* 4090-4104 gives 14.3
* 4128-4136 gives 13.5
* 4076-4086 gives 13.6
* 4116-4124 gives 15.8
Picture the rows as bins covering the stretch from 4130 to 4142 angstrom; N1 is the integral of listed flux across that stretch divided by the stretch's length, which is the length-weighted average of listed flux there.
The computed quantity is 14.8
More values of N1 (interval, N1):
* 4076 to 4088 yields 14.2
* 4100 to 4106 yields 12.7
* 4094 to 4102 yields 13.2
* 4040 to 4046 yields 11.7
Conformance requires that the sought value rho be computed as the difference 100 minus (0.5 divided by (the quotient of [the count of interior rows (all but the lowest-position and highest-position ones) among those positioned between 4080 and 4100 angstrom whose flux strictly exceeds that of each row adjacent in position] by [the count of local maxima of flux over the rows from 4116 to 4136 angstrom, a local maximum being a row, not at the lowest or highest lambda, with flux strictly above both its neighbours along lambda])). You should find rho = 99.50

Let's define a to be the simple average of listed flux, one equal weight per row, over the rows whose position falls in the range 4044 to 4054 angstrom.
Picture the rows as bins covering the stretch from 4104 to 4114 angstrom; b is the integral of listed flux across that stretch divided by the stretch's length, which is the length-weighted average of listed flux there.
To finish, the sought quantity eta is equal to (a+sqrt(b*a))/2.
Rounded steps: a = 11.5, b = 15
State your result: 12.4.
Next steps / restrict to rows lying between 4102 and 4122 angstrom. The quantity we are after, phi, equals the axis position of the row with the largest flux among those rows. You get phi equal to 4113 angstrom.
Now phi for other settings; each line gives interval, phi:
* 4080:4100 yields 4089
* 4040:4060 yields 4051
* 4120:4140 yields 4137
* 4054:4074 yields 4061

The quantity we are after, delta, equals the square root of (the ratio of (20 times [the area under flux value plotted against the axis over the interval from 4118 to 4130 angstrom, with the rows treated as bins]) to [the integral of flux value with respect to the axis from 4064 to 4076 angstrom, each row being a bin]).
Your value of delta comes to 5.07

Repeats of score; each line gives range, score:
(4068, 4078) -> 2.33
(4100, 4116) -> 2.29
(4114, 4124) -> 1.67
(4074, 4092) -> 2.46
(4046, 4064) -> 2.44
